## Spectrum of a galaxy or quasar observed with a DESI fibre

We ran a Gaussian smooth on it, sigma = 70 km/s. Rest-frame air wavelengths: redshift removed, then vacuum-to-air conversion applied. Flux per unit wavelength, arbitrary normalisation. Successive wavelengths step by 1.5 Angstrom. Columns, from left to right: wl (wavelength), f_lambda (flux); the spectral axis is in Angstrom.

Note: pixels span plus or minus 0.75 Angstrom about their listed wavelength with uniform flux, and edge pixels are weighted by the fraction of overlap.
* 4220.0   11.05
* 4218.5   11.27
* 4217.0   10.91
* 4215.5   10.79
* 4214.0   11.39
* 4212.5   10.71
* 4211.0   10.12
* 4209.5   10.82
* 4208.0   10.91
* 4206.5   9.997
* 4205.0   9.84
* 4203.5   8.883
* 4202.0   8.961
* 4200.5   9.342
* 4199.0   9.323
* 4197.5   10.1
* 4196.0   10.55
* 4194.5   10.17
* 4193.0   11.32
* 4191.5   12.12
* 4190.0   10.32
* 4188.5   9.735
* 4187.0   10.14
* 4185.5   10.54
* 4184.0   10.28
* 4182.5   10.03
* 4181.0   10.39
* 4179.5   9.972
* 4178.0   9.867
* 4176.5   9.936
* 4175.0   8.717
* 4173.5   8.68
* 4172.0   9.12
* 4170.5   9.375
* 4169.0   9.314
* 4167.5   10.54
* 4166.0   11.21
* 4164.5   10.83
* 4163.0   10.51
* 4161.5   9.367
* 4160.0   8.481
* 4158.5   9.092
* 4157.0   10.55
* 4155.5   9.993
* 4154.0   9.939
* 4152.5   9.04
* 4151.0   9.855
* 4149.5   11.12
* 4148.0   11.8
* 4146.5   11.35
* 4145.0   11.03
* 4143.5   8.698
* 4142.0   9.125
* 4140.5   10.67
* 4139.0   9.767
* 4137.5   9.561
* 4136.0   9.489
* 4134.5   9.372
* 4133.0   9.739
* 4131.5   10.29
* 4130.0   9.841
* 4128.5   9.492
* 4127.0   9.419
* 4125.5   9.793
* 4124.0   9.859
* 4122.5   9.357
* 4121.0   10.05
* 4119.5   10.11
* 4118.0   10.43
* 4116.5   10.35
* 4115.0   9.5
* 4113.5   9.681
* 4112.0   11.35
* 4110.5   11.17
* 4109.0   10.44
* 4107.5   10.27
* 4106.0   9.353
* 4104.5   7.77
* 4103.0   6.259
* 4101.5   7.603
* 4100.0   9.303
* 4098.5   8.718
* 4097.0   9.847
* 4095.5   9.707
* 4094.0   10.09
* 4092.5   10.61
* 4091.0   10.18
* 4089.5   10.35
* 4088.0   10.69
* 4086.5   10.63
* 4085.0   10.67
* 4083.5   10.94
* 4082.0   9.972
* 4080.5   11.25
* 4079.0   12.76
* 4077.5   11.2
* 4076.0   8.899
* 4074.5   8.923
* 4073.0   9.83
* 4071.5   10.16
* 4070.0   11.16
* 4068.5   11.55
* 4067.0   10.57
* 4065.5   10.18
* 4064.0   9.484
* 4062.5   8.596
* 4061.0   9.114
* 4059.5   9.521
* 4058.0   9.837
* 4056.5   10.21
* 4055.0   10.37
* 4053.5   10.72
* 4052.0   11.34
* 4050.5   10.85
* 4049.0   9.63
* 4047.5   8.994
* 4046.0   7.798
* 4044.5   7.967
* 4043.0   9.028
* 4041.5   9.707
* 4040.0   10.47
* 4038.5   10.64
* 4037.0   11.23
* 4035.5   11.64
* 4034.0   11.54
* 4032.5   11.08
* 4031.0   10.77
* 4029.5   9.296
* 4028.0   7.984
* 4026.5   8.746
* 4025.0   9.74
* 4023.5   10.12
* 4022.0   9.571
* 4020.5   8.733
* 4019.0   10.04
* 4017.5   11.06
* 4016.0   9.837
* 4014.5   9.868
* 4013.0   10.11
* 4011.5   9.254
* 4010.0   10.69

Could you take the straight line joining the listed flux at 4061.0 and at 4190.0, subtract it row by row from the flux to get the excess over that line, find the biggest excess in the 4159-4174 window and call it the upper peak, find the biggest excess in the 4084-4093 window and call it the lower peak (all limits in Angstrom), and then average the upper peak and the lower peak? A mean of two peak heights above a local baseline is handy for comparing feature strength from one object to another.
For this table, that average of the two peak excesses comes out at 1.2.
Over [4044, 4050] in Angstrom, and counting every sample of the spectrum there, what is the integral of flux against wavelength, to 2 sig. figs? 52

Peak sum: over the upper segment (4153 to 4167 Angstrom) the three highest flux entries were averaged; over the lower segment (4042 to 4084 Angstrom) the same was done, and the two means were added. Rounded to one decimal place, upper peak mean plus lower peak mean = 22.7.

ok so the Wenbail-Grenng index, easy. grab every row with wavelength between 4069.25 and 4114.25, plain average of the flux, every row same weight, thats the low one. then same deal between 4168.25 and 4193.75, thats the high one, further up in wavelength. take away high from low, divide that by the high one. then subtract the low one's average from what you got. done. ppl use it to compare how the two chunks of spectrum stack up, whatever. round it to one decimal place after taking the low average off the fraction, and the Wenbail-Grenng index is -10.0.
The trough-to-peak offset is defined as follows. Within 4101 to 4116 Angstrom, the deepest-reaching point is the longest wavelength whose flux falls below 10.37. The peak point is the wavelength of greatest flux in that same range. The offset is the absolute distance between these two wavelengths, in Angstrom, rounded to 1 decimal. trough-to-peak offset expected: 3.0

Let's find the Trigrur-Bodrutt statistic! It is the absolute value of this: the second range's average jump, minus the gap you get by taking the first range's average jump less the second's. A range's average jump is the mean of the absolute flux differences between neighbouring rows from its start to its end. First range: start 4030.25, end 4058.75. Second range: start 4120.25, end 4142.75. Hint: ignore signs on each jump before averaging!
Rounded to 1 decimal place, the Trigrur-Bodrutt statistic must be 0.4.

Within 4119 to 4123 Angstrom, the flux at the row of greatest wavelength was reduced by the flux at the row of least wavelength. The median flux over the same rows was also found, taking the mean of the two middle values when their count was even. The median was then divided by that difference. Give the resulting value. -13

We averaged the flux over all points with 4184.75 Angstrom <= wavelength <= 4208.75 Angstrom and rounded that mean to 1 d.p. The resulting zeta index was 10.1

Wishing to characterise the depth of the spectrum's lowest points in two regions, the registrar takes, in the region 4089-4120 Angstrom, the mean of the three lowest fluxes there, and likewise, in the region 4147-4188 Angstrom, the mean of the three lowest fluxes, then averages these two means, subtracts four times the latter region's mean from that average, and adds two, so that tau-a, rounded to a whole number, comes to -25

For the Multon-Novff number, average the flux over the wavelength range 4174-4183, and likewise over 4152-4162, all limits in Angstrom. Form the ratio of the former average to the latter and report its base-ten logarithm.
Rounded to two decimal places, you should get 0.01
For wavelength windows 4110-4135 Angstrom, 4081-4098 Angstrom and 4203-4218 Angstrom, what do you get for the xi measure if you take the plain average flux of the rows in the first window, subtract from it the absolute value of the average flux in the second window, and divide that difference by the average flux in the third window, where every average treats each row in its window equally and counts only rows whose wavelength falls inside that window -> -0.033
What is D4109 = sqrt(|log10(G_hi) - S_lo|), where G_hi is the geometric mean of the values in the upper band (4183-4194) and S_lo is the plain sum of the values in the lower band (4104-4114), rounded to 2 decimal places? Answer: 8.31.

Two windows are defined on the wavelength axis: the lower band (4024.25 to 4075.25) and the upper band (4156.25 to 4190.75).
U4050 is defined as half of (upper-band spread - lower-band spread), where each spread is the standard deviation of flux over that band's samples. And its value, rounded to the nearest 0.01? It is -0.17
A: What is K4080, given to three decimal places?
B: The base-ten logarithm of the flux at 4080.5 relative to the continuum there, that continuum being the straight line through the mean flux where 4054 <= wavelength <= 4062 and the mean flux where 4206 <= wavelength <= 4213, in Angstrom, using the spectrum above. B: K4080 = 0.055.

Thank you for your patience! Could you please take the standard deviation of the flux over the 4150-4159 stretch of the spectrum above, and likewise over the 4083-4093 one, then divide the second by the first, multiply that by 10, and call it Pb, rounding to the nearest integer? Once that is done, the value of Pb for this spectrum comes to 4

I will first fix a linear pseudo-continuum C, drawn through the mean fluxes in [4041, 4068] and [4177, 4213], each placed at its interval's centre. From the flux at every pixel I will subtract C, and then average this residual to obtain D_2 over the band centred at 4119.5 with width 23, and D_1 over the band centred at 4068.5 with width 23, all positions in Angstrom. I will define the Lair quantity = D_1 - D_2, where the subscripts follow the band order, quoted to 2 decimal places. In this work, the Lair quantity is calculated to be 0.25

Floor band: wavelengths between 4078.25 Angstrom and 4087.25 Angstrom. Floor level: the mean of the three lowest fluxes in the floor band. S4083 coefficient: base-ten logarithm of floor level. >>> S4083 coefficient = 1.02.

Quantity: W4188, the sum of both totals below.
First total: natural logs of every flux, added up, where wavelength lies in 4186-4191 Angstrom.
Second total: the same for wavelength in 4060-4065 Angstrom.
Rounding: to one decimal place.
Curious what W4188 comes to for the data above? 13.5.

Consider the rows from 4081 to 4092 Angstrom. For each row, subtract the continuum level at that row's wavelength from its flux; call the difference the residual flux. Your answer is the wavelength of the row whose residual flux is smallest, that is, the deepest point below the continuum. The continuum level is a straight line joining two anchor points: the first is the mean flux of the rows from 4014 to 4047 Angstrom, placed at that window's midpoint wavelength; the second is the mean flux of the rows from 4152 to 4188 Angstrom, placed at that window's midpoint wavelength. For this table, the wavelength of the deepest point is 4082.0 Angstrom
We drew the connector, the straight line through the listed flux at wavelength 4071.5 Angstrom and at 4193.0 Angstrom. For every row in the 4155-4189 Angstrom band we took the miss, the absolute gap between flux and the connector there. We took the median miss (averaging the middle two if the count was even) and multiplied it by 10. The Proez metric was 12.2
